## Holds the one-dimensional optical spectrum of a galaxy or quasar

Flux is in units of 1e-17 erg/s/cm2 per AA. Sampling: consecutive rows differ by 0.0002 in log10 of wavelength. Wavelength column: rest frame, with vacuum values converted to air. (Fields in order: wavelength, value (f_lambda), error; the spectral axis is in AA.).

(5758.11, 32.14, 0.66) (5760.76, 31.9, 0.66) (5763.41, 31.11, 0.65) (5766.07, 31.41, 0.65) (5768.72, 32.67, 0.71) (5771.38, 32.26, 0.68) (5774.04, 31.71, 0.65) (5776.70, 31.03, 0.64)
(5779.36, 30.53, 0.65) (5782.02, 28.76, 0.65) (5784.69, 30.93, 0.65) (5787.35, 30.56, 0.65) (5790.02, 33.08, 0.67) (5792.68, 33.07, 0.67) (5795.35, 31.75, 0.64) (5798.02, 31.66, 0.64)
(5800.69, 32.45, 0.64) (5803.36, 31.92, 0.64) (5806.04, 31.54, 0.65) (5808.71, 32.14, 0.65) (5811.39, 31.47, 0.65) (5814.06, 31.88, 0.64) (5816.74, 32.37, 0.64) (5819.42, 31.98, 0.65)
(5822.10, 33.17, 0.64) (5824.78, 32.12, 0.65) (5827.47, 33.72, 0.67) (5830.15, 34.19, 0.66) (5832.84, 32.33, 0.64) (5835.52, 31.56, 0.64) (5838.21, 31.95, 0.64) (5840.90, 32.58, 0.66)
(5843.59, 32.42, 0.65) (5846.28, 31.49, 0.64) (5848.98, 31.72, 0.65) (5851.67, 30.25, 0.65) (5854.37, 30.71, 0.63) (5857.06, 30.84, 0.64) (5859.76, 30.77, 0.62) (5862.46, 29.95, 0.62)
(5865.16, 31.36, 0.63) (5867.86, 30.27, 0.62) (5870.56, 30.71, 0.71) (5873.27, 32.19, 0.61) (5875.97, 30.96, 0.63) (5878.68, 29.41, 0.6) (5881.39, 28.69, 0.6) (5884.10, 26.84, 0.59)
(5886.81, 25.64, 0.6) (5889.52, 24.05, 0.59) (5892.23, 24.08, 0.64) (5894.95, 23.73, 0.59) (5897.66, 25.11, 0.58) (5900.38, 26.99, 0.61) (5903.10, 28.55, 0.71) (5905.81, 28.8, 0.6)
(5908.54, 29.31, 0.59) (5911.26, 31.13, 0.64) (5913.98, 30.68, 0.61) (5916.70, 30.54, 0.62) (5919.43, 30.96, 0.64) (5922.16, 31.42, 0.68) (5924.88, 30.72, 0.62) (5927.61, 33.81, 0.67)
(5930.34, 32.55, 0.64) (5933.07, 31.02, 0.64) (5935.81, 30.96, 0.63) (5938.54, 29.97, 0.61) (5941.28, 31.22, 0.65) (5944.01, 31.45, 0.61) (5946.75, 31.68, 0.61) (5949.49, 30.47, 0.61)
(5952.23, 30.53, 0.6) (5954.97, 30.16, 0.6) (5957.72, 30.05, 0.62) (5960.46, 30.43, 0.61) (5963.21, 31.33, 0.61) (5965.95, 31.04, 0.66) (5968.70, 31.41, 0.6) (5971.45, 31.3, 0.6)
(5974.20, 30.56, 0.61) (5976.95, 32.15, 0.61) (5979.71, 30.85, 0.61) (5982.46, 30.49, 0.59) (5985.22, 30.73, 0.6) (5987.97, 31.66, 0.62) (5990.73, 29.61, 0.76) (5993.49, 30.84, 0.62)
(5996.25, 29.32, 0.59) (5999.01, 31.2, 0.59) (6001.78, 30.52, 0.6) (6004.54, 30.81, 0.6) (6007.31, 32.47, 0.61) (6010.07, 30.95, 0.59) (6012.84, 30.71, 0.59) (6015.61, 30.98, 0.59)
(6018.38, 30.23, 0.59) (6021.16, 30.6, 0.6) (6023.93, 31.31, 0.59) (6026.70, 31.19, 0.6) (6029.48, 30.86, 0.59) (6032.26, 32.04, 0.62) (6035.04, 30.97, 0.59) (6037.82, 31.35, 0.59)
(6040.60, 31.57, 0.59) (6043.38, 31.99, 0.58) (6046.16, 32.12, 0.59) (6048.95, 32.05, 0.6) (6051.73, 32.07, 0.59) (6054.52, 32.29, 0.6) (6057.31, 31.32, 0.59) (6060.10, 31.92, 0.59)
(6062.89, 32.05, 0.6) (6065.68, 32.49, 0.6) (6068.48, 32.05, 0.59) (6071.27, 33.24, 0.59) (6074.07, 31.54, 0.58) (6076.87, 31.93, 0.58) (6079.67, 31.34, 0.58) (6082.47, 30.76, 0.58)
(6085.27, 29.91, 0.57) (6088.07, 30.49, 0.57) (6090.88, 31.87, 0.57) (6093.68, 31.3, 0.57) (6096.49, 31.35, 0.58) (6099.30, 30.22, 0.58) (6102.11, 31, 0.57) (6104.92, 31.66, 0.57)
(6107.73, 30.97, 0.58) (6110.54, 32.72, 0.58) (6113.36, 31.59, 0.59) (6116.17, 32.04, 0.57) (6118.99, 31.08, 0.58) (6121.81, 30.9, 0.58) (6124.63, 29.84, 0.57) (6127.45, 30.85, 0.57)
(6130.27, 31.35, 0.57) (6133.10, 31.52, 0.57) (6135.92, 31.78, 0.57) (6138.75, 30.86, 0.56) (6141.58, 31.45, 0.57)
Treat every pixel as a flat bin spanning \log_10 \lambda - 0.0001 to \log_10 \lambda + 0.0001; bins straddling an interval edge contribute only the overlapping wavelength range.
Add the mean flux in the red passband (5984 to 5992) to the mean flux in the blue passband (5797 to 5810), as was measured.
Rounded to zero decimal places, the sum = 63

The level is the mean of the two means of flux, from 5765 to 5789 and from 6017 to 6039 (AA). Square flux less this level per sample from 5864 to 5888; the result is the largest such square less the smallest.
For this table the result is 30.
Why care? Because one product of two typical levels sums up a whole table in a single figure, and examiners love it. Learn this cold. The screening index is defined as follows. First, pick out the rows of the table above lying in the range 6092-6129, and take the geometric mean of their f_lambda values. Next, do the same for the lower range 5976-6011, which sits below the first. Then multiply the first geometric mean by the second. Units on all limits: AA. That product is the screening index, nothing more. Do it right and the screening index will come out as 963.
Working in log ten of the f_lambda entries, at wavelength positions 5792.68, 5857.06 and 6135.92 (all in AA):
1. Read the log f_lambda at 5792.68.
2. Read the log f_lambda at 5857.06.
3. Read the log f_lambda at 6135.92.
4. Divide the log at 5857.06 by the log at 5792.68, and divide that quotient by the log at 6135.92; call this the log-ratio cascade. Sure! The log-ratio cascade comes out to 0.65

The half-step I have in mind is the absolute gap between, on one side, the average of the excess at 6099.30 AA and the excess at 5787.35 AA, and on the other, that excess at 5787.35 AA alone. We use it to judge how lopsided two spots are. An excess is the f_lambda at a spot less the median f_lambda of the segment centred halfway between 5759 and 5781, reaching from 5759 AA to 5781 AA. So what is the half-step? 0.2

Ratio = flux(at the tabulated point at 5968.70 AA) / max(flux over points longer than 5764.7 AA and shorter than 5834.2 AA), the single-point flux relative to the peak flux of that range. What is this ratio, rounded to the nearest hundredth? 0.92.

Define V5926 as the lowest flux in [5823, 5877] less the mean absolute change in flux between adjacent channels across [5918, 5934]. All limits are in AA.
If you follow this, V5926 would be 28.5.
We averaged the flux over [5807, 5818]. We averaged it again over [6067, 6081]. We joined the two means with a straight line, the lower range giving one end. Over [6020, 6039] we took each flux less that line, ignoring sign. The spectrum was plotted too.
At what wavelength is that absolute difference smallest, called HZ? 6032.26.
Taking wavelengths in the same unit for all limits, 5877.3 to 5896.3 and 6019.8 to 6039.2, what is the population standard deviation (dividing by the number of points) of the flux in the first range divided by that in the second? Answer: 5.0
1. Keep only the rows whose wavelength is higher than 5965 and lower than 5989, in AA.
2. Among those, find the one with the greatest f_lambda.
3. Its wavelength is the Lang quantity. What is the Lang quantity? 5976.95 AA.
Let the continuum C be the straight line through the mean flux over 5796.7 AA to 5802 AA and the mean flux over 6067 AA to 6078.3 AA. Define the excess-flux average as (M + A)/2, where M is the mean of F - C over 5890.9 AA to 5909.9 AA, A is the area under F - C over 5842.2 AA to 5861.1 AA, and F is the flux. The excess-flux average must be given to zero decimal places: -11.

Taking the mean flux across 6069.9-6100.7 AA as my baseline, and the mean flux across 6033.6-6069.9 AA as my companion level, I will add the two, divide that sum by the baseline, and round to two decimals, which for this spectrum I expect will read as 2.02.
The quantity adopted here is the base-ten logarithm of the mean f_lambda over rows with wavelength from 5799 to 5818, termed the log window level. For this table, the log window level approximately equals 1.505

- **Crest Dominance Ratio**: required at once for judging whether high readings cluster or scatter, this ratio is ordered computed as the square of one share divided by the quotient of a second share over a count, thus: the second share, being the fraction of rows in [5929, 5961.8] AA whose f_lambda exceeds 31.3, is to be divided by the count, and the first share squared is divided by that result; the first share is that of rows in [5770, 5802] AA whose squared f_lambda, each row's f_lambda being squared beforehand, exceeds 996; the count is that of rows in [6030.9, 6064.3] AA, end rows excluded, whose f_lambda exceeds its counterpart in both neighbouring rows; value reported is 2.72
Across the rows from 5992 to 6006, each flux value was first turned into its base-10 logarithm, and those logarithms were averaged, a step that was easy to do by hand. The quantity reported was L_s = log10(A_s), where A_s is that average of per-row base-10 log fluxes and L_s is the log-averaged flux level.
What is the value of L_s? 0.172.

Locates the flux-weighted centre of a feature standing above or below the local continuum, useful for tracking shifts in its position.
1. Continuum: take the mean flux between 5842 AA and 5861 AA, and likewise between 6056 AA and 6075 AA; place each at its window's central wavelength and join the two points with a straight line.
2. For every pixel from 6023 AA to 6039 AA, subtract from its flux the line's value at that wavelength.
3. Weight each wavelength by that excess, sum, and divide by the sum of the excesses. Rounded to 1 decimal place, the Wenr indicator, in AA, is 6030.8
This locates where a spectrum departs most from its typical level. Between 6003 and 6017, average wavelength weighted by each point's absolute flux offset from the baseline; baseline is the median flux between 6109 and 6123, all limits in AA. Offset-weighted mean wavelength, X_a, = 6009.8 AA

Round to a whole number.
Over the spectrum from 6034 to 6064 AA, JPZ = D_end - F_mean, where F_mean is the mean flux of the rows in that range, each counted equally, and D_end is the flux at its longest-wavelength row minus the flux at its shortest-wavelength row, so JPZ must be -31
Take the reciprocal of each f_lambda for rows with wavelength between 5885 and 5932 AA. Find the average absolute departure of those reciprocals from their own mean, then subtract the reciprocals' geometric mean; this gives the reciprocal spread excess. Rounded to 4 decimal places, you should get -0.0316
